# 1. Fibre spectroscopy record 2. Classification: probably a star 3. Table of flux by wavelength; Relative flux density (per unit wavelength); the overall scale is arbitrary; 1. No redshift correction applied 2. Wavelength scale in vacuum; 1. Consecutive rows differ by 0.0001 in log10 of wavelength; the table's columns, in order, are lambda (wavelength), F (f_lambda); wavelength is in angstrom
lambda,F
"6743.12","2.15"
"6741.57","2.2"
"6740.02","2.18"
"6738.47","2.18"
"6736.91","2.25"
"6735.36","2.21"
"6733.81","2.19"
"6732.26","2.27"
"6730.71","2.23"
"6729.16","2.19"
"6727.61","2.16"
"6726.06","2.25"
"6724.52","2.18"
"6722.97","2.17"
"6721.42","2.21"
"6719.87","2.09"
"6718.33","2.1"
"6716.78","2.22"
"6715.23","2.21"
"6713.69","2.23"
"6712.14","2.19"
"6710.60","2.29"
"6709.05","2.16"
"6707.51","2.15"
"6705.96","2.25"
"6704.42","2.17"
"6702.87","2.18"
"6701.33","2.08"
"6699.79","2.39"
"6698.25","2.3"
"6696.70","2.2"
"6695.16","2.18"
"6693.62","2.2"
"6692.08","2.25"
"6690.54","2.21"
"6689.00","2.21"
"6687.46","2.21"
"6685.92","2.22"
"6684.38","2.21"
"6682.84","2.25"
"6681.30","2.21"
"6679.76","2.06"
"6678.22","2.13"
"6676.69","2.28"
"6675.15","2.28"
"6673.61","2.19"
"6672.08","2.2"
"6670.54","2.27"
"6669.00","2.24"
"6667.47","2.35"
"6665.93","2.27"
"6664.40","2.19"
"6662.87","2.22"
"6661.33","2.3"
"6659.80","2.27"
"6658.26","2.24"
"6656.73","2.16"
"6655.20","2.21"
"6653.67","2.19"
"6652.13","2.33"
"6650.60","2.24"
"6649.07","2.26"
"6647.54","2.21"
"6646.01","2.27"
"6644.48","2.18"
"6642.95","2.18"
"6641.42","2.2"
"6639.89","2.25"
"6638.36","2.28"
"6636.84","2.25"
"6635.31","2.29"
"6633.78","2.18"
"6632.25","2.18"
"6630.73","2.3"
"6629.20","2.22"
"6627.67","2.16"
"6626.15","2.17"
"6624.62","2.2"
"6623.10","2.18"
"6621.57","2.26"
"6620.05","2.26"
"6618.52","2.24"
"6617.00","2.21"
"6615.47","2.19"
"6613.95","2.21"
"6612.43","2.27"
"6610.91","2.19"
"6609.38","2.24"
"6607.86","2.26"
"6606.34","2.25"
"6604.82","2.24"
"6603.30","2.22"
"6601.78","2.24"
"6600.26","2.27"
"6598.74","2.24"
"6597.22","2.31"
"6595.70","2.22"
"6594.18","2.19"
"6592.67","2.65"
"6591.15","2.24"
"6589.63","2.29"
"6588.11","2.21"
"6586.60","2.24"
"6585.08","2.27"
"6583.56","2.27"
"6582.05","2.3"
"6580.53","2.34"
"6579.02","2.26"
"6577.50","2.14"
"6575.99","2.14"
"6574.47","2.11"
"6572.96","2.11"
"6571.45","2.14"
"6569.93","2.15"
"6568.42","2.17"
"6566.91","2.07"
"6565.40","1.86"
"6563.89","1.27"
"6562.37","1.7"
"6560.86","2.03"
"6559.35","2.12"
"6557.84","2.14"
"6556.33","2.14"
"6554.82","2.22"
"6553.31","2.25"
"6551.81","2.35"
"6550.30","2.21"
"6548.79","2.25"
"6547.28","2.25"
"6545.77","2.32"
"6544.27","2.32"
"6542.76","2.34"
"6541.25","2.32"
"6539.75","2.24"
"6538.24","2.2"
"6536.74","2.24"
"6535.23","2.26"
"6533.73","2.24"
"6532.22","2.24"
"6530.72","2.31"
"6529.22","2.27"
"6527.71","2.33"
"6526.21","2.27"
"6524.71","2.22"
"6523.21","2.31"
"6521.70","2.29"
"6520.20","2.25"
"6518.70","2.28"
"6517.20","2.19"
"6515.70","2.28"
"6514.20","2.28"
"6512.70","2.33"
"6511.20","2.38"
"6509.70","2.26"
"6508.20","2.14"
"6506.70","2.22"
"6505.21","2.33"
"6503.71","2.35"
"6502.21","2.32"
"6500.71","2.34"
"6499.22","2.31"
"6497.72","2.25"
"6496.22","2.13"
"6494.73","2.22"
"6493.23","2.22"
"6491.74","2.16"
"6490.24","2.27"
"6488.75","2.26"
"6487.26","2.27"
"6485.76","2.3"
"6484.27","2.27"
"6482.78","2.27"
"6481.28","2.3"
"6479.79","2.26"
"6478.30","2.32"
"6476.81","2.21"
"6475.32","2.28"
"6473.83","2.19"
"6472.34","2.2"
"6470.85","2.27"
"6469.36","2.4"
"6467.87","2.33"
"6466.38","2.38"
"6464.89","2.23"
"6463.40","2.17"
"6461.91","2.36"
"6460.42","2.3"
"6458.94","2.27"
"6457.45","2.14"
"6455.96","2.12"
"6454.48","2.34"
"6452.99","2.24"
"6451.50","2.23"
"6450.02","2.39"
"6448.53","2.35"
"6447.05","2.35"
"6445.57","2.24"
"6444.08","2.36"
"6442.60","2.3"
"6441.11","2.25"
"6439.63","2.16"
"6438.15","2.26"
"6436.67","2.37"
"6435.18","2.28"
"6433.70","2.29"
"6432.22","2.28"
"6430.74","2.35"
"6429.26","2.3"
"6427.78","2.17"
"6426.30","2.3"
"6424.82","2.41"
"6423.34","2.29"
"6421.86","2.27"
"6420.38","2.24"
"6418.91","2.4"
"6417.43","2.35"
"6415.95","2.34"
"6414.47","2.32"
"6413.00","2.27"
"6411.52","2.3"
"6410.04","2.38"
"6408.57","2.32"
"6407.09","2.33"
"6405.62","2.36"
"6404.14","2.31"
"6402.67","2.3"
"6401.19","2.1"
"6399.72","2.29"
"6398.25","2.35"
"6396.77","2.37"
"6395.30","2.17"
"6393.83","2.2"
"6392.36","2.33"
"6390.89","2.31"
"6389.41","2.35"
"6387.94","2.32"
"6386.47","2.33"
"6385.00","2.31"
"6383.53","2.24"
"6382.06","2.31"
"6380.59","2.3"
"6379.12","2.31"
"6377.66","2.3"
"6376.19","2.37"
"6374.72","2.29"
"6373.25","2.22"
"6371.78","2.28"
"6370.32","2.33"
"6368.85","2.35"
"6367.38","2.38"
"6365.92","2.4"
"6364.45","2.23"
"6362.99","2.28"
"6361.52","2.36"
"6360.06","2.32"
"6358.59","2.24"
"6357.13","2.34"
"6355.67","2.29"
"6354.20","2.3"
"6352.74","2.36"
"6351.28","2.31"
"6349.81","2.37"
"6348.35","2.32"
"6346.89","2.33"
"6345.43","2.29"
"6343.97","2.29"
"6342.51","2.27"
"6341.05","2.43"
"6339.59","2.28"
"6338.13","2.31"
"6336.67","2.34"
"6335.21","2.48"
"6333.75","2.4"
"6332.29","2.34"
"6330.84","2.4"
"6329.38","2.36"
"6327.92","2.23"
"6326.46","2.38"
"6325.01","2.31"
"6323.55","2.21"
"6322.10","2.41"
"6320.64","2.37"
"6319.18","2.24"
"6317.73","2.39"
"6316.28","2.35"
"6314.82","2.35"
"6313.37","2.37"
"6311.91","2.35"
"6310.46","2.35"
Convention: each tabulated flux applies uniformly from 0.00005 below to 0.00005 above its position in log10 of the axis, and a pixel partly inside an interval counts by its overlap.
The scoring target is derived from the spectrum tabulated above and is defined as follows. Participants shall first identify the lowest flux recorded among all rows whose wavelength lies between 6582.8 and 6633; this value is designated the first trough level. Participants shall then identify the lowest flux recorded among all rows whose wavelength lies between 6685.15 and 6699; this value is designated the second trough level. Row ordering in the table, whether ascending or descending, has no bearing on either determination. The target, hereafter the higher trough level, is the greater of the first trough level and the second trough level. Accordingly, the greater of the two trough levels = 2.18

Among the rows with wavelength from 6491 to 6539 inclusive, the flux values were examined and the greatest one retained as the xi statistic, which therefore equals 2.38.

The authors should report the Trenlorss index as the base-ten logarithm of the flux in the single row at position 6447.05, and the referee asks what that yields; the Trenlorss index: 0.371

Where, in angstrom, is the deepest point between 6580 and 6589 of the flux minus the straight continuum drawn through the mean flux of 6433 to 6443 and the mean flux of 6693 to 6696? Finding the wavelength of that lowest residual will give 6588.11 angstrom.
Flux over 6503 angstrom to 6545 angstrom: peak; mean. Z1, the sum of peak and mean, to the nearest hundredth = 4.65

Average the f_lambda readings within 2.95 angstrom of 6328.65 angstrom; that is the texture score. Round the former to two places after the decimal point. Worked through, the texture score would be 2.34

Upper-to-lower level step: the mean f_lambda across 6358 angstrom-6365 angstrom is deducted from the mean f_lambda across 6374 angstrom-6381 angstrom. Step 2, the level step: 0.028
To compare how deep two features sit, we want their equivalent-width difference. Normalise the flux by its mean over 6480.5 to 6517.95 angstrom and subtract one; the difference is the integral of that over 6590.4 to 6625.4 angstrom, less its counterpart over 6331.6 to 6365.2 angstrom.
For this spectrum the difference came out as -1.11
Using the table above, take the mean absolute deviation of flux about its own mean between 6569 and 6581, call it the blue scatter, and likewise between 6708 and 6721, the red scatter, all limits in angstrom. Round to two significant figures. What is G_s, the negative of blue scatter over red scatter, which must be -1.2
